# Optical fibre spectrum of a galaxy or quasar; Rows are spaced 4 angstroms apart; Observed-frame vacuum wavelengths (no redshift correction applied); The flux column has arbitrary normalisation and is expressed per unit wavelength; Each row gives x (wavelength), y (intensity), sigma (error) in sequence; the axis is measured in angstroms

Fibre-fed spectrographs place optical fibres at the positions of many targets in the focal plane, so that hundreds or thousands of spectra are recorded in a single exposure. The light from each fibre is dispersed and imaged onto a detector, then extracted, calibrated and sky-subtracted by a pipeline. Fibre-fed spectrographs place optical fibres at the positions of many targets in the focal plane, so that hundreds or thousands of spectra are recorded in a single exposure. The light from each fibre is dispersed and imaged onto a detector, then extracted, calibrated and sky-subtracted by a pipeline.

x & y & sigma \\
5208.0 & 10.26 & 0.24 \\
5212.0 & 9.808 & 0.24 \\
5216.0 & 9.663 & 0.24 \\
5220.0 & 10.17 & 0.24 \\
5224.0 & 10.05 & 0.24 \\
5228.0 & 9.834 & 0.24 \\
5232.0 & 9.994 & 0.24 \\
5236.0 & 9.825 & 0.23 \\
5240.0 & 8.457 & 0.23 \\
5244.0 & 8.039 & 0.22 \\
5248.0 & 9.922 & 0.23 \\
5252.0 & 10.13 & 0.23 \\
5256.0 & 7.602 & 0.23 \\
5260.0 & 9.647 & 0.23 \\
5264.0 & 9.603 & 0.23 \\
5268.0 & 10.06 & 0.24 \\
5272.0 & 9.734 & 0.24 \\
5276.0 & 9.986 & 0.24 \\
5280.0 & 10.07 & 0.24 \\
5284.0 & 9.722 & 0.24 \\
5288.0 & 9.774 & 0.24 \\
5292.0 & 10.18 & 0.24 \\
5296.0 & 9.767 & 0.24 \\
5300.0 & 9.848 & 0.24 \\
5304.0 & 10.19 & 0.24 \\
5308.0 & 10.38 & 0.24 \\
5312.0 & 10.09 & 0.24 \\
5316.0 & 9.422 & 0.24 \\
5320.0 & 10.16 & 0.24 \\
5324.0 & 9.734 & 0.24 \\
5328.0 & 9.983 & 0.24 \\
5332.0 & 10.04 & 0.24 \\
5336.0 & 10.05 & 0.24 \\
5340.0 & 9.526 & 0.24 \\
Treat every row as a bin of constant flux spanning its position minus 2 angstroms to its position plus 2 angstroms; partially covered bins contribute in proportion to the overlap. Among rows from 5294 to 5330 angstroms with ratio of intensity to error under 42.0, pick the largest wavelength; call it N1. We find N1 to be 5328.0 angstroms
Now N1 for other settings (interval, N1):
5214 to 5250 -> 5244.0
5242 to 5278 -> 5276.0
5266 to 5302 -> 5300.0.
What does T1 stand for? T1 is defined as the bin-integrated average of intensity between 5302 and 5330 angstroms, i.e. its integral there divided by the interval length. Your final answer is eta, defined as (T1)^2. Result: 99.9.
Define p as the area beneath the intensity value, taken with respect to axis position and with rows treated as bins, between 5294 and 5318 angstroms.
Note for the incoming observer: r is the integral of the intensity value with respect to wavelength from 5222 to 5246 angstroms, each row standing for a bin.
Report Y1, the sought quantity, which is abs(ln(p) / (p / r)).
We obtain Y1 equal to 5.2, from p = 239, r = 225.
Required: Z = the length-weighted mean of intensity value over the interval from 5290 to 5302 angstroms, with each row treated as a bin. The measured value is 9.9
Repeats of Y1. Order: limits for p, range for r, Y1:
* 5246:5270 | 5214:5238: 5.7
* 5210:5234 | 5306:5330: 5.5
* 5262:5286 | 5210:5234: 5.5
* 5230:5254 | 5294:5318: 5.7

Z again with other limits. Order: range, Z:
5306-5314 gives 10.2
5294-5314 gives 10.1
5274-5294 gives 9.9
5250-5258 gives 8.9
